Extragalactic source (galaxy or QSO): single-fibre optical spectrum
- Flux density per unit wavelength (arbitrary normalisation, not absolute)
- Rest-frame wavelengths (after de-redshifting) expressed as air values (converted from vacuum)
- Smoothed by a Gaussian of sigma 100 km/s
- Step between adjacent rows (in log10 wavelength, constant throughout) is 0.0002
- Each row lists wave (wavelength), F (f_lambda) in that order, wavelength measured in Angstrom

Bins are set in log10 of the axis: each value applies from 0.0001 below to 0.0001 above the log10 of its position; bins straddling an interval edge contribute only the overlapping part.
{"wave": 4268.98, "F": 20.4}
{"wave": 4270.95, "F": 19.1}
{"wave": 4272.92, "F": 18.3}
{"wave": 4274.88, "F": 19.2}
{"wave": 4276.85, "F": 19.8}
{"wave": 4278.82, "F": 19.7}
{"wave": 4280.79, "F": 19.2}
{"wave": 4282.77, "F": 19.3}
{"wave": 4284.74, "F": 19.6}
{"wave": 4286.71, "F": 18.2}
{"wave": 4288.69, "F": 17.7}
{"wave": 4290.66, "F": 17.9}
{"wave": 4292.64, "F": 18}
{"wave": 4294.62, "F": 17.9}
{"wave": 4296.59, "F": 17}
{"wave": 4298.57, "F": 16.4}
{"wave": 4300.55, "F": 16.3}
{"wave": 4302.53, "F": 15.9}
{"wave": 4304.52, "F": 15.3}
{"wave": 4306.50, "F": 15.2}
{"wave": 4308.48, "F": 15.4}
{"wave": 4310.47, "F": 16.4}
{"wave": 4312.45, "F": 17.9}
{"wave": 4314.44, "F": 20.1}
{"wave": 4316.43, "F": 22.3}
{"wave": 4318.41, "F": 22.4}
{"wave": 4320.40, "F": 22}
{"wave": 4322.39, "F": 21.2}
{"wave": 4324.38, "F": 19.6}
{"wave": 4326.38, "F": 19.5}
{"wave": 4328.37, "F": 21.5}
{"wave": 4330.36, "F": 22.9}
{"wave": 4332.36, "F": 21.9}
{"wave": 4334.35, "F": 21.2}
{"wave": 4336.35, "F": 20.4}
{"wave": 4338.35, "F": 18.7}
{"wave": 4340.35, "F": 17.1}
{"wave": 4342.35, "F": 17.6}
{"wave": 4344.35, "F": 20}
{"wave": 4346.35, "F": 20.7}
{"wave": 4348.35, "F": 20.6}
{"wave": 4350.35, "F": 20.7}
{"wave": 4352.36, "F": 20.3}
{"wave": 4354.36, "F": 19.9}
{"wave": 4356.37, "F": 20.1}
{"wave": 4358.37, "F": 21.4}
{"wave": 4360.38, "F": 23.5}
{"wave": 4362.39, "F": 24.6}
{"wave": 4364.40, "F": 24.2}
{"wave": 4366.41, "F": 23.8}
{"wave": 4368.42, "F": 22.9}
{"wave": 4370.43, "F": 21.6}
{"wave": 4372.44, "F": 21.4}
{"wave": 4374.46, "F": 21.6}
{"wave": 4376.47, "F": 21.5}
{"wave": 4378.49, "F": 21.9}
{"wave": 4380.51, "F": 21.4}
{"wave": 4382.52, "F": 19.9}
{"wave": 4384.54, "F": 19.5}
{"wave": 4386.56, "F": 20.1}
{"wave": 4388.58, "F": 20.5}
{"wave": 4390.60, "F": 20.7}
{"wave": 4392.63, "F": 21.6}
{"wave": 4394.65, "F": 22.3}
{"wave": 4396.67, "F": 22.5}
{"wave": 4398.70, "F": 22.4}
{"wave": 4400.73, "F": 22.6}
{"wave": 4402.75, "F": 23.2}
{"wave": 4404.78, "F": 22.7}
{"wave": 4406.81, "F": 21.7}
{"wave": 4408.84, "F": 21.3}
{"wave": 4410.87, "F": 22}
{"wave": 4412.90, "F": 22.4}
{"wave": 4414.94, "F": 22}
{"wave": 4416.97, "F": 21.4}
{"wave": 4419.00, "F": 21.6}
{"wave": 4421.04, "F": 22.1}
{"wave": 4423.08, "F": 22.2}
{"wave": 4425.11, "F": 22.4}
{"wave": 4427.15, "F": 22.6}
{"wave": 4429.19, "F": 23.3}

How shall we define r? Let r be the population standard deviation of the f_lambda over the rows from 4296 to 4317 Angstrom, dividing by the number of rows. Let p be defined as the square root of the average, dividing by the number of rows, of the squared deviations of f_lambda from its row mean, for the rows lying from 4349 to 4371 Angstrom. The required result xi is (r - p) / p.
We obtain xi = 0.3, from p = 1.68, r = 2.12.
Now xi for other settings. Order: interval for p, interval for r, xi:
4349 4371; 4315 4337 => -0.4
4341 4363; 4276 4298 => -0.5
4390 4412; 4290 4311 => 0.5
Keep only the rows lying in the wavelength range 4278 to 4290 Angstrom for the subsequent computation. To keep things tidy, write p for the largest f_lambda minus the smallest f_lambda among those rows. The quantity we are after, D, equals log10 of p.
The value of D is 0.30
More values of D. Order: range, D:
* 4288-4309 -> 0.45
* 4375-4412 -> 0.57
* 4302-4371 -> 0.97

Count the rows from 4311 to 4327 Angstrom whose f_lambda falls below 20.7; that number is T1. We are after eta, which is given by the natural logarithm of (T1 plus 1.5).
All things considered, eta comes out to 1.7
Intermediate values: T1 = 4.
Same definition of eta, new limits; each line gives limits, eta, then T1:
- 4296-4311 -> 2.3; 8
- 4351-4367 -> 1.5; 3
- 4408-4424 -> 0.4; 0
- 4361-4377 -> 0.4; 0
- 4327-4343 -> 1.7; 4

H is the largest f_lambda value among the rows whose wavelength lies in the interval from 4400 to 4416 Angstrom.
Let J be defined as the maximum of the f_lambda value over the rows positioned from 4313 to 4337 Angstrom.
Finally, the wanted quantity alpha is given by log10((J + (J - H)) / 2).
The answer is 1.05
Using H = 23.2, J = 22.9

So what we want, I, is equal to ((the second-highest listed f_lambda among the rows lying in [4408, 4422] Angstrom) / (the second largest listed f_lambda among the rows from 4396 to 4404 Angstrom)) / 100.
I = 0.0098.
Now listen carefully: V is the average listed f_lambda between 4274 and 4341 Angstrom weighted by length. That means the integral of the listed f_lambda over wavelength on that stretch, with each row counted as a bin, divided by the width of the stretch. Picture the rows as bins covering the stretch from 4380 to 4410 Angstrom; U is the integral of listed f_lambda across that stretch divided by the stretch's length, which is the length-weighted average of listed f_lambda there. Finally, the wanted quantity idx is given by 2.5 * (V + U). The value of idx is 101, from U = 21.5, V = 19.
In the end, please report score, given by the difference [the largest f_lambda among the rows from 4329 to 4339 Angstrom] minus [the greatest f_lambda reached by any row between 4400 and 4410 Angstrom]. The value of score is 0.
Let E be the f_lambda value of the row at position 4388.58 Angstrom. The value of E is 20.5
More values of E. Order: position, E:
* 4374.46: 21.6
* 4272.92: 18.3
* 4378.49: 21.9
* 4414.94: 22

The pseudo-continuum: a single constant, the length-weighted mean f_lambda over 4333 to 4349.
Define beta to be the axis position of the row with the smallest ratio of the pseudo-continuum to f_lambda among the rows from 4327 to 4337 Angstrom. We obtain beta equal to 4330.36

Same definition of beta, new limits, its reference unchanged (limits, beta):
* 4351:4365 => 4362.39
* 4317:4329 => 4318.41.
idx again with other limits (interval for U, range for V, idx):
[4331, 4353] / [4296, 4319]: 94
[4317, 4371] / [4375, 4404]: 106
